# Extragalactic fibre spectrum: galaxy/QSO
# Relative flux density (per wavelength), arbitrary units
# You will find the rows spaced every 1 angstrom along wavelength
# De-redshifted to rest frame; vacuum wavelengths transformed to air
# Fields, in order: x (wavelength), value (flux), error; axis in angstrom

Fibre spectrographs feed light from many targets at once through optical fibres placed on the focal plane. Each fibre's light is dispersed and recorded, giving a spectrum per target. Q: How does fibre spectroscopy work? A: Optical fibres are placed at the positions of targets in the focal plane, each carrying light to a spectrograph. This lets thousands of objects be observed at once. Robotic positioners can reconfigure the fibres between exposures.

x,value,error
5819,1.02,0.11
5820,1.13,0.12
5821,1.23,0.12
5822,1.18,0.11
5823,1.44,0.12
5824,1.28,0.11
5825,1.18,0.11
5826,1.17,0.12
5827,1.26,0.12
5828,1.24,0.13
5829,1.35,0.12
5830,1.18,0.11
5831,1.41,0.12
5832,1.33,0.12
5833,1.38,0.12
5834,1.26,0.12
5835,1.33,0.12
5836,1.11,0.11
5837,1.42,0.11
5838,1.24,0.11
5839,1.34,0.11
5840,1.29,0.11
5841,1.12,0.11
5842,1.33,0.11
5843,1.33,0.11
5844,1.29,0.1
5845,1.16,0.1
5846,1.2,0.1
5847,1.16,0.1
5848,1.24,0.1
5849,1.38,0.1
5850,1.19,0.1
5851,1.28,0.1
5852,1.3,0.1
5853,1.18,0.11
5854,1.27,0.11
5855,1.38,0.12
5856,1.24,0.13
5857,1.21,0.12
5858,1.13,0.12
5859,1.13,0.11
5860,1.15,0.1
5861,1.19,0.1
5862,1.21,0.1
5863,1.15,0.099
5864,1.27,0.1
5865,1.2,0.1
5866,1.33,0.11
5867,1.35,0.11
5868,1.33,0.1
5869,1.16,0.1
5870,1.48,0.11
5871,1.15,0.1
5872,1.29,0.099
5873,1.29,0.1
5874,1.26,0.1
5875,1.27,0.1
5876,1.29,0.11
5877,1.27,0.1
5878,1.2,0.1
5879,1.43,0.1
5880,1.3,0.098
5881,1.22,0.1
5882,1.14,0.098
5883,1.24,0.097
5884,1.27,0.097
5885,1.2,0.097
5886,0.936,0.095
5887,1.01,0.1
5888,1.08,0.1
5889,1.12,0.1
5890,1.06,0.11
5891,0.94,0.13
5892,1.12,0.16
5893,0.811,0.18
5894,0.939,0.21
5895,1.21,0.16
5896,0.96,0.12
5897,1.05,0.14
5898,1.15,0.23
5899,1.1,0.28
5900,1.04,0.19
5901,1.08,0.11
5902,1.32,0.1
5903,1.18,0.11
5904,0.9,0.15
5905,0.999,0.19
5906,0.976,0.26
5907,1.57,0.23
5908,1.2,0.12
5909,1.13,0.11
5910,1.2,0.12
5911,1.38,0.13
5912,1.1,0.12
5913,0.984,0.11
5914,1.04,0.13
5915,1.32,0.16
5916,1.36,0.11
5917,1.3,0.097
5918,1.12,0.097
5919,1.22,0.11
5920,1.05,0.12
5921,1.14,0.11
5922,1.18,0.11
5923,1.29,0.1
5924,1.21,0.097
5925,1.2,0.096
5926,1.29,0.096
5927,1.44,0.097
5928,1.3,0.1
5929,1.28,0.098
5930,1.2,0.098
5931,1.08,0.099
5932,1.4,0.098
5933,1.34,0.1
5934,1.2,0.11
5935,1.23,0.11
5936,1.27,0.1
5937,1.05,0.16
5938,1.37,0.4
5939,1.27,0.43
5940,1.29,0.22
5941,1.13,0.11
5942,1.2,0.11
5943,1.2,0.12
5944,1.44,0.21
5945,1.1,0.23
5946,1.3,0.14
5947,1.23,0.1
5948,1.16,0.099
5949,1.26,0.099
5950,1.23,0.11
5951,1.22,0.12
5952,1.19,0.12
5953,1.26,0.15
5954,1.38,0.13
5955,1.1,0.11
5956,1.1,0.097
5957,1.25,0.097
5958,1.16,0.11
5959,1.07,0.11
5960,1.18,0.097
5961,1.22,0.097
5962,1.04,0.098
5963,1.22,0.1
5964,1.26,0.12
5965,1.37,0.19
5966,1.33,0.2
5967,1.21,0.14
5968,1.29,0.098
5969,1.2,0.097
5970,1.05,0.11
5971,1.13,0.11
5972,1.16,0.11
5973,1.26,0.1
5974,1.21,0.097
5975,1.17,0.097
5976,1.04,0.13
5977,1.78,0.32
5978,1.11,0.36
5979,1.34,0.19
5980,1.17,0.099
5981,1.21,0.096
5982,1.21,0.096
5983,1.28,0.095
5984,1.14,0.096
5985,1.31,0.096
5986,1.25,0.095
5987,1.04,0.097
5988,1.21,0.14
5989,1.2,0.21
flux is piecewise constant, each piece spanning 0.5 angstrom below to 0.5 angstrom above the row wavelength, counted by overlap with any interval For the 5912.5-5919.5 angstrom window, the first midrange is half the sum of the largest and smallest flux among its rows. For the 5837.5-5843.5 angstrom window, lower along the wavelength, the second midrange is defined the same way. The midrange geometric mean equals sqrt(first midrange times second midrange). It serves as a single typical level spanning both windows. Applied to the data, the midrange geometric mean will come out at 1.20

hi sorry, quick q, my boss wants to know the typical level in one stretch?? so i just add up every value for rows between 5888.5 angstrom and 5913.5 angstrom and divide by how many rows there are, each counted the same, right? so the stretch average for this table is 1.10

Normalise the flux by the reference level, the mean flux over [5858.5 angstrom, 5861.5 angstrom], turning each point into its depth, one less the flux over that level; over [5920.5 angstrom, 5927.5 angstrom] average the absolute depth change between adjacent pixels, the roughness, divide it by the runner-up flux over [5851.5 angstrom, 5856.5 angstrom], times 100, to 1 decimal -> 5.3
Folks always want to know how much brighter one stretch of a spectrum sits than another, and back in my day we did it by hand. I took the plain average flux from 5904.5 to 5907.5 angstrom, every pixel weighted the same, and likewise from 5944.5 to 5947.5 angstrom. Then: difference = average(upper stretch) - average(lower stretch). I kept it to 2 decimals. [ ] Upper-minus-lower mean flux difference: 0.03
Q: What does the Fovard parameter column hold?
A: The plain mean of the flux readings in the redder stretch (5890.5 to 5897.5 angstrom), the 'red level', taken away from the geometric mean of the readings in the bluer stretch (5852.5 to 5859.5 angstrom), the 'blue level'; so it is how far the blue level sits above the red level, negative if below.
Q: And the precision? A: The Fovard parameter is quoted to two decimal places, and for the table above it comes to 0.21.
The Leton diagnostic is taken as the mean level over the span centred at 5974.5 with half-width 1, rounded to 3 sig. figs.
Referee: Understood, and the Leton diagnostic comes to 1.19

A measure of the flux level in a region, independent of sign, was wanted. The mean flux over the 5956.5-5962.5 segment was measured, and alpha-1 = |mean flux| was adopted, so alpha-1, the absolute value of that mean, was 1.15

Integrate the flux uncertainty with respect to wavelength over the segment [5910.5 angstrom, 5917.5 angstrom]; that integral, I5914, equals 0.86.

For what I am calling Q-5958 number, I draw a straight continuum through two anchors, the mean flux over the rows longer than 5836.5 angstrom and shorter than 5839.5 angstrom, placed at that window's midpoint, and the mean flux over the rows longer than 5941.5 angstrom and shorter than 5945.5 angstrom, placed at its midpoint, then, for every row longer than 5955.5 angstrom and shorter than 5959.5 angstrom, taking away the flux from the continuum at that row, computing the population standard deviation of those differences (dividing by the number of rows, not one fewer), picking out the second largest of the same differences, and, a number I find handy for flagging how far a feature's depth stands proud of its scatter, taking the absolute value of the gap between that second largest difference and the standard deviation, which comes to 0.055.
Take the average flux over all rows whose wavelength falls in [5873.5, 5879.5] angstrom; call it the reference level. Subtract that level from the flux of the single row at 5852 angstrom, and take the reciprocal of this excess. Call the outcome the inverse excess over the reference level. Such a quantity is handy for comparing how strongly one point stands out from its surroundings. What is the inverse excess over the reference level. 75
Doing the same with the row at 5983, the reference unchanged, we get -150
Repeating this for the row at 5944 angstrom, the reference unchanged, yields 7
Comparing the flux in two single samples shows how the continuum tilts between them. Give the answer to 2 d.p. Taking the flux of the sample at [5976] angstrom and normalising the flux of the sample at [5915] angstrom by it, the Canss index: 1.27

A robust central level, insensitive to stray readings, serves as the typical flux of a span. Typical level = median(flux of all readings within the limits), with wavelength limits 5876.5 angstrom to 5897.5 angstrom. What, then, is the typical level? 1.12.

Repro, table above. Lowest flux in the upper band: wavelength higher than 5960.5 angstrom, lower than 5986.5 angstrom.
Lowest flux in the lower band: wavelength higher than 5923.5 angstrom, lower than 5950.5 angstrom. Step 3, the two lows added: 2.09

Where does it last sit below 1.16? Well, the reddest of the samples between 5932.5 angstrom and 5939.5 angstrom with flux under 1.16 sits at 5937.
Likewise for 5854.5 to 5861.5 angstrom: 5860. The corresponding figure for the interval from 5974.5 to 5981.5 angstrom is 5978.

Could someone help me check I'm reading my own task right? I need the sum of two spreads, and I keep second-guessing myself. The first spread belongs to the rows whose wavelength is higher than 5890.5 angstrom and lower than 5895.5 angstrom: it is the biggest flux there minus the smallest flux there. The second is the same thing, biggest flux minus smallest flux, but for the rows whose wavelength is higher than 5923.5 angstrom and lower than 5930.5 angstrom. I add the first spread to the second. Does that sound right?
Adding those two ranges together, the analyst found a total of 0.64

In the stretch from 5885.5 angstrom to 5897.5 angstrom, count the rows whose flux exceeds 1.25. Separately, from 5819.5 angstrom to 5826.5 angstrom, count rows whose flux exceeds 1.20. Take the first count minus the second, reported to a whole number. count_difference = -3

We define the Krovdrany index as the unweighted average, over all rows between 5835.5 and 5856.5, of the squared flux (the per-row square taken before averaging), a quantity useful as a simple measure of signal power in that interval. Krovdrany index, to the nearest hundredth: 1.59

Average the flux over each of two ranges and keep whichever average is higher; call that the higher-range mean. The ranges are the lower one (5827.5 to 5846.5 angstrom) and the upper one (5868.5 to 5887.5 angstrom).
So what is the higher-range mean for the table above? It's 1.28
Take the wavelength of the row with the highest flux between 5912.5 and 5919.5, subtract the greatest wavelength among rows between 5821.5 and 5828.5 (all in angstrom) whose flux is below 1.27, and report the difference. 88 angstrom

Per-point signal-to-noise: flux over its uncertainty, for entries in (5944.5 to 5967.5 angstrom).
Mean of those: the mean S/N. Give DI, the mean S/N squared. 105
